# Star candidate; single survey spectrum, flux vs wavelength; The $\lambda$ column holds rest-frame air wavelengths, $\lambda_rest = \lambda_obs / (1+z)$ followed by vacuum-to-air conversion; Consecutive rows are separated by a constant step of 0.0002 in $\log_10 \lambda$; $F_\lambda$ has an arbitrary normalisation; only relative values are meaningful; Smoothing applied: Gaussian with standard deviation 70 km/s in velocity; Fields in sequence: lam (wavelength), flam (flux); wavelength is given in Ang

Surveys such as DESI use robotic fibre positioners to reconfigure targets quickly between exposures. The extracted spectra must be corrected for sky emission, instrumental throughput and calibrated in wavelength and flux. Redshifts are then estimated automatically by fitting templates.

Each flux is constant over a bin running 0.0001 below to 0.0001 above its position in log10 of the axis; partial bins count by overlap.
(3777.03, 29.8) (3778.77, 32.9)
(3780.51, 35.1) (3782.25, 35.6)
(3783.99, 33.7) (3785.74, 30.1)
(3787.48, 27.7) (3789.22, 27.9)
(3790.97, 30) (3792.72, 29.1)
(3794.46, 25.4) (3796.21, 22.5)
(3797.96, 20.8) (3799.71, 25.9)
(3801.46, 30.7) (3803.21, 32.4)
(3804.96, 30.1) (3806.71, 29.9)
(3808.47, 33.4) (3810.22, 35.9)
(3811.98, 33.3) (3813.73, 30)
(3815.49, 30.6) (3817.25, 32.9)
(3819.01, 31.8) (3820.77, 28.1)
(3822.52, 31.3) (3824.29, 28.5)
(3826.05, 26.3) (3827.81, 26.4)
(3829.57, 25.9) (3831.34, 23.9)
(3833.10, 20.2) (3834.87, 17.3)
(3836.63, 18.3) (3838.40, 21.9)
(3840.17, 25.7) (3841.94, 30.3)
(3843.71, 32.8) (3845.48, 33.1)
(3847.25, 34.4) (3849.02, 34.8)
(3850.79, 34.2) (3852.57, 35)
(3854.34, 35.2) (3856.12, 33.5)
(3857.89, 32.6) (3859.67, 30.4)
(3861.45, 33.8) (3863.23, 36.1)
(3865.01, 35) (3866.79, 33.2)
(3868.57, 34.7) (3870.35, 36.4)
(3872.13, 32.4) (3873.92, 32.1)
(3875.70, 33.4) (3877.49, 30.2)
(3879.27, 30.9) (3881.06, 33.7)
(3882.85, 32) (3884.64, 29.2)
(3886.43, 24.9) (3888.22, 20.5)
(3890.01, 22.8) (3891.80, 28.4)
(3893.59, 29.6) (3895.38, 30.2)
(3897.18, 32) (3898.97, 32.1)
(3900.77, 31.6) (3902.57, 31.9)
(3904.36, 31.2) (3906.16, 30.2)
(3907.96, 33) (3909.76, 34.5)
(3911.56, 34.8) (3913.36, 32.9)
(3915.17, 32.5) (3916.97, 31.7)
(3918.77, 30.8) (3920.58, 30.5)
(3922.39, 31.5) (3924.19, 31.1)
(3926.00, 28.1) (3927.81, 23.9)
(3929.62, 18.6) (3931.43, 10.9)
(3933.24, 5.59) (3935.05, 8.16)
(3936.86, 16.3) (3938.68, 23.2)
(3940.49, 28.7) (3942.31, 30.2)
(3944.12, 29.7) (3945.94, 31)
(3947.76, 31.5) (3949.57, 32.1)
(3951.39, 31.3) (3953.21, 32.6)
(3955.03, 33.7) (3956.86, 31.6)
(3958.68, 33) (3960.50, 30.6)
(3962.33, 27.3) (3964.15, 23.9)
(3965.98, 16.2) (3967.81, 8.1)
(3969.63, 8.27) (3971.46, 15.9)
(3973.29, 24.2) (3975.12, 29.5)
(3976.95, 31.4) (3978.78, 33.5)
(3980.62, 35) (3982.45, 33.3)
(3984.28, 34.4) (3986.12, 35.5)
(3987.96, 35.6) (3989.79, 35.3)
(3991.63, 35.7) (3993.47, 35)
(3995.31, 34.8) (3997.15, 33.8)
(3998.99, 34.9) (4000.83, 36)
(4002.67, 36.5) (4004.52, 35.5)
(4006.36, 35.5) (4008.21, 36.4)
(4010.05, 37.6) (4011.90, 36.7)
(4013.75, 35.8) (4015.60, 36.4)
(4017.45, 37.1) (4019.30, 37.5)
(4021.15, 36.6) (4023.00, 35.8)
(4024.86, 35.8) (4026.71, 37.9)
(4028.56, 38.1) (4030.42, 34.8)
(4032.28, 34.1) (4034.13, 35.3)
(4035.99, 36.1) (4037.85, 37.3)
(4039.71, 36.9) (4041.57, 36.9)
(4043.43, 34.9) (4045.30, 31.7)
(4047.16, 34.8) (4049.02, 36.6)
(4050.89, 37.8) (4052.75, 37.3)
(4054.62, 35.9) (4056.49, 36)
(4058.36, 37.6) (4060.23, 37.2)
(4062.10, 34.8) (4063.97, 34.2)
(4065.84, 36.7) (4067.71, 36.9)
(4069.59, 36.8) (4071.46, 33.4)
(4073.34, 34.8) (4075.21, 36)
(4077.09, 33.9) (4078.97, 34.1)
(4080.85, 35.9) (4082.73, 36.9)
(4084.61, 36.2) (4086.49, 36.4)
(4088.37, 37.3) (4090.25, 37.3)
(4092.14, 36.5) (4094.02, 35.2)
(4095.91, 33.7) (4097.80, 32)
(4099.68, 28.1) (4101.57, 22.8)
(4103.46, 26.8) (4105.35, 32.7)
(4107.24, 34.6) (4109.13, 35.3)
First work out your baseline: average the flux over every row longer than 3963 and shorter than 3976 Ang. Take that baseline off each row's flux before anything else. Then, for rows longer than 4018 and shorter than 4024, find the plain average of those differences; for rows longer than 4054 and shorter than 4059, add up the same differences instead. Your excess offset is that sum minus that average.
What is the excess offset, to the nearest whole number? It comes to 37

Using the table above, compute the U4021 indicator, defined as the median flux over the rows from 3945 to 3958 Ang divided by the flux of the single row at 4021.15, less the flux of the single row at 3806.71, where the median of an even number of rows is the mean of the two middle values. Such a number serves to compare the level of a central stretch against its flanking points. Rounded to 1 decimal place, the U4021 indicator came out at -29.0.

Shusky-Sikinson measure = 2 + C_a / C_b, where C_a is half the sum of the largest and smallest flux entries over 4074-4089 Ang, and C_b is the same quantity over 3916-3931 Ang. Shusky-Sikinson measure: 3.42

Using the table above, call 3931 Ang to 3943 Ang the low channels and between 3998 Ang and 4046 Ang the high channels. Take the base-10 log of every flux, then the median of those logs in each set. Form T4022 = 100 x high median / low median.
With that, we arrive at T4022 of 129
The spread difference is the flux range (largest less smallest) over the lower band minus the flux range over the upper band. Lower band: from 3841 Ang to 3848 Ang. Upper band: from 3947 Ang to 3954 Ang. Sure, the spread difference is 2.8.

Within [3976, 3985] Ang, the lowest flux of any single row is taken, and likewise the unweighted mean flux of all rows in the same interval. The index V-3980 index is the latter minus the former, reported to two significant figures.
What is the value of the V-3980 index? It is 2.1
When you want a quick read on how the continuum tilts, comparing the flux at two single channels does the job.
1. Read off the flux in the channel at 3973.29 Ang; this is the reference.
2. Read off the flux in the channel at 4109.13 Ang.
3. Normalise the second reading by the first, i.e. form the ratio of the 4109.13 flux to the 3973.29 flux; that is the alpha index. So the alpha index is 1.46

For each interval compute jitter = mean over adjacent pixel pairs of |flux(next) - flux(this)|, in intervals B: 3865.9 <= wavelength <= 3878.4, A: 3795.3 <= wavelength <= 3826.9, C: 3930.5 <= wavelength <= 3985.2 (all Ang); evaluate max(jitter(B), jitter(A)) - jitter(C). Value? -0.7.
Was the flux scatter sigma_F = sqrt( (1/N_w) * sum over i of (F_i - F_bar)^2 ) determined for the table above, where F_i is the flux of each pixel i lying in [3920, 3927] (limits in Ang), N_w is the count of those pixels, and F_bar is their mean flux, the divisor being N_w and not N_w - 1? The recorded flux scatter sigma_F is 1.32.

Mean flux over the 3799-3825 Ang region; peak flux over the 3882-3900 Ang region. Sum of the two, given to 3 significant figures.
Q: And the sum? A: 63.1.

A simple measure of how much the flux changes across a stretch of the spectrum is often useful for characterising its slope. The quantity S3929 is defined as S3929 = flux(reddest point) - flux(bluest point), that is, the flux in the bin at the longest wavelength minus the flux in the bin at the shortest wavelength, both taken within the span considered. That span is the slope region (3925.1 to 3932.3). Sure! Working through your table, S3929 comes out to -17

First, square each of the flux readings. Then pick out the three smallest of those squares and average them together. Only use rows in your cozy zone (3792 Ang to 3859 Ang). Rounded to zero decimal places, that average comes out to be 347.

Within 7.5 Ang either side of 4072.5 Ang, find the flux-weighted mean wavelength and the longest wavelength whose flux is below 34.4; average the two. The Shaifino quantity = 4075.6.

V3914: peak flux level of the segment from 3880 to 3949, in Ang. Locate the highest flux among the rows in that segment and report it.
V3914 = 34.8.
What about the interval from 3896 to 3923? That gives 34.8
